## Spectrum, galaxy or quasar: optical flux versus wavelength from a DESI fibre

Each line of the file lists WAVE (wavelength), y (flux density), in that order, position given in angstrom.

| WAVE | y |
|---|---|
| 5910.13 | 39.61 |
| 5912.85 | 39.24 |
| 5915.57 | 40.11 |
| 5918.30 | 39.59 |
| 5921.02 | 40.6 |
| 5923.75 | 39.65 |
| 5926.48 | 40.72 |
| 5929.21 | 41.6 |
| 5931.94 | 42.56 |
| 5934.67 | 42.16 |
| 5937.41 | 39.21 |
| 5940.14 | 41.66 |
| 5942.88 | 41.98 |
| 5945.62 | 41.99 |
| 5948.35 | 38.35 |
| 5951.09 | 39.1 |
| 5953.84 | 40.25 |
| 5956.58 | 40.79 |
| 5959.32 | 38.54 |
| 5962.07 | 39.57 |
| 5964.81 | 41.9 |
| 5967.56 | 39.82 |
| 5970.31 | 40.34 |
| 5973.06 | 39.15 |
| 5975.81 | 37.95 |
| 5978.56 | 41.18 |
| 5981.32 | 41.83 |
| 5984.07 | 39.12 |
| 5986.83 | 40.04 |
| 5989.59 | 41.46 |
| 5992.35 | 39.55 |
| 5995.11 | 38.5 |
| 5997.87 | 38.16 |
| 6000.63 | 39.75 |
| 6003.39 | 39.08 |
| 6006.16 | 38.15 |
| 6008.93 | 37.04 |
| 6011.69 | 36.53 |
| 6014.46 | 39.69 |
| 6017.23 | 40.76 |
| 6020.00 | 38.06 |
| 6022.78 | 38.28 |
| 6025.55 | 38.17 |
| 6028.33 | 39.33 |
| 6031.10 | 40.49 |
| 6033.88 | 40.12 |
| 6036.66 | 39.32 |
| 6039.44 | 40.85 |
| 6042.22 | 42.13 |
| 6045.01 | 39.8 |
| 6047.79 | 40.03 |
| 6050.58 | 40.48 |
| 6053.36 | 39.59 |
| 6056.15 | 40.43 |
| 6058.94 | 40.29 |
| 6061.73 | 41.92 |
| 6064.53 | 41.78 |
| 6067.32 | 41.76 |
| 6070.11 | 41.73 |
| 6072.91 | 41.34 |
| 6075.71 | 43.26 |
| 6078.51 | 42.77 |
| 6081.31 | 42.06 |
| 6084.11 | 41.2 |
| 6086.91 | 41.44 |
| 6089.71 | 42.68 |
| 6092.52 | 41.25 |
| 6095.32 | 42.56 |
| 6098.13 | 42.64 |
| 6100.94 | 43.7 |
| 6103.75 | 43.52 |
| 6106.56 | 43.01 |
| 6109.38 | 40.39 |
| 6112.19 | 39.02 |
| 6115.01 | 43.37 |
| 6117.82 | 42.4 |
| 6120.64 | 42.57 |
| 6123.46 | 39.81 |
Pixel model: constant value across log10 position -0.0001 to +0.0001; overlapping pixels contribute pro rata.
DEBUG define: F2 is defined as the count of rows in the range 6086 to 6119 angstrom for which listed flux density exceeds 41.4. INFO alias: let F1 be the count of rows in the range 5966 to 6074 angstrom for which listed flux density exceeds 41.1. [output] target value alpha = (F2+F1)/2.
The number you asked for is 9.0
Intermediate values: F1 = 9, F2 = 9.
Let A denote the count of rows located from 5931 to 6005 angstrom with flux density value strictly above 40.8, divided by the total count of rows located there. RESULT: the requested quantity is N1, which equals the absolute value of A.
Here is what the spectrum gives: 0.33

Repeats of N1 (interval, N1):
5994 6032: 0.00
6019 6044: 0.22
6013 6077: 0.35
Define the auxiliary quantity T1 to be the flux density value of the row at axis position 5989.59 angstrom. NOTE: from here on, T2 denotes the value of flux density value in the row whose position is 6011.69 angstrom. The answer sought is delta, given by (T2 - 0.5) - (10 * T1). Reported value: -379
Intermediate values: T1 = 41.46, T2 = 36.53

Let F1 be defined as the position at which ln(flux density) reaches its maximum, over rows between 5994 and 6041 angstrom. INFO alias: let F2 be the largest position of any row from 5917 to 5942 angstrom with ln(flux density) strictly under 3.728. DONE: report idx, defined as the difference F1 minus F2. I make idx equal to 102.0 angstrom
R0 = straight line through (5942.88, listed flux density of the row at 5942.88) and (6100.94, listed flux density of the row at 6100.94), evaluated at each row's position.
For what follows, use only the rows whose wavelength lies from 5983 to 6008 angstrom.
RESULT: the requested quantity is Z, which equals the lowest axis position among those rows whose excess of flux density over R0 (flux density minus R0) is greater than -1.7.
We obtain 5989.59 angstrom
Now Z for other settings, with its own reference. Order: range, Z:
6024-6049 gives 6042.22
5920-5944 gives 5921.02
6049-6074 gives 6061.73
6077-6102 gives 6078.51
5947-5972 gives 5956.58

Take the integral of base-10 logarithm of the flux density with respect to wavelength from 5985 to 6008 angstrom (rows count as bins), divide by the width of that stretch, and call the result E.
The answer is 1.594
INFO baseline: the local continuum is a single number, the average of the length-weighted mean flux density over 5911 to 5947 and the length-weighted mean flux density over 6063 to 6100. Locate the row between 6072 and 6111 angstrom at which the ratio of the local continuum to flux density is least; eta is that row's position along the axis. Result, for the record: 6100.94 angstrom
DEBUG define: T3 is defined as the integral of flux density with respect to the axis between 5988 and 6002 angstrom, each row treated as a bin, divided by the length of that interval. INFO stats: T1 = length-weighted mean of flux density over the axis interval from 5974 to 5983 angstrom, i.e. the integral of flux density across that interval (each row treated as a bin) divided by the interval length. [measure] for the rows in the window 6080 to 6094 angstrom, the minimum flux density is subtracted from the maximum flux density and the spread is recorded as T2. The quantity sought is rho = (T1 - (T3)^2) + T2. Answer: -1518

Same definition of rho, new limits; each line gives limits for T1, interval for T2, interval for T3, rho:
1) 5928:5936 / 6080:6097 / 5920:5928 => -1582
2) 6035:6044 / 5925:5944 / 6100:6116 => -1726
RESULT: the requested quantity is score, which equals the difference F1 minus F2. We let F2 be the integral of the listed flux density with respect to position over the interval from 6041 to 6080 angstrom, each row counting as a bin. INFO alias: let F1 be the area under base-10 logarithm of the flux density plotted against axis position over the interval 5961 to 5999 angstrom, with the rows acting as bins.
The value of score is -1547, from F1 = 60.8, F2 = 1608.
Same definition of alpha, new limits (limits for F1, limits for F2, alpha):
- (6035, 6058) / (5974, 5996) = 1.5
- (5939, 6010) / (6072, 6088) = 5.5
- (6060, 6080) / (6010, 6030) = 3.5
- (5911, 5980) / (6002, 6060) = 4.5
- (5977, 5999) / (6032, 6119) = 10.0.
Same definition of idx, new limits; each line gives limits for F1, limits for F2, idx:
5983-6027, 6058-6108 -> -102.9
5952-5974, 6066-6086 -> -119.3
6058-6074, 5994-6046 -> 16.7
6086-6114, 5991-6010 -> 92.0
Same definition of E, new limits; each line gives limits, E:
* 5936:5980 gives 1.603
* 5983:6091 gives 1.604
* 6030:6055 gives 1.605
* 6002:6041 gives 1.591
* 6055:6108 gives 1.624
